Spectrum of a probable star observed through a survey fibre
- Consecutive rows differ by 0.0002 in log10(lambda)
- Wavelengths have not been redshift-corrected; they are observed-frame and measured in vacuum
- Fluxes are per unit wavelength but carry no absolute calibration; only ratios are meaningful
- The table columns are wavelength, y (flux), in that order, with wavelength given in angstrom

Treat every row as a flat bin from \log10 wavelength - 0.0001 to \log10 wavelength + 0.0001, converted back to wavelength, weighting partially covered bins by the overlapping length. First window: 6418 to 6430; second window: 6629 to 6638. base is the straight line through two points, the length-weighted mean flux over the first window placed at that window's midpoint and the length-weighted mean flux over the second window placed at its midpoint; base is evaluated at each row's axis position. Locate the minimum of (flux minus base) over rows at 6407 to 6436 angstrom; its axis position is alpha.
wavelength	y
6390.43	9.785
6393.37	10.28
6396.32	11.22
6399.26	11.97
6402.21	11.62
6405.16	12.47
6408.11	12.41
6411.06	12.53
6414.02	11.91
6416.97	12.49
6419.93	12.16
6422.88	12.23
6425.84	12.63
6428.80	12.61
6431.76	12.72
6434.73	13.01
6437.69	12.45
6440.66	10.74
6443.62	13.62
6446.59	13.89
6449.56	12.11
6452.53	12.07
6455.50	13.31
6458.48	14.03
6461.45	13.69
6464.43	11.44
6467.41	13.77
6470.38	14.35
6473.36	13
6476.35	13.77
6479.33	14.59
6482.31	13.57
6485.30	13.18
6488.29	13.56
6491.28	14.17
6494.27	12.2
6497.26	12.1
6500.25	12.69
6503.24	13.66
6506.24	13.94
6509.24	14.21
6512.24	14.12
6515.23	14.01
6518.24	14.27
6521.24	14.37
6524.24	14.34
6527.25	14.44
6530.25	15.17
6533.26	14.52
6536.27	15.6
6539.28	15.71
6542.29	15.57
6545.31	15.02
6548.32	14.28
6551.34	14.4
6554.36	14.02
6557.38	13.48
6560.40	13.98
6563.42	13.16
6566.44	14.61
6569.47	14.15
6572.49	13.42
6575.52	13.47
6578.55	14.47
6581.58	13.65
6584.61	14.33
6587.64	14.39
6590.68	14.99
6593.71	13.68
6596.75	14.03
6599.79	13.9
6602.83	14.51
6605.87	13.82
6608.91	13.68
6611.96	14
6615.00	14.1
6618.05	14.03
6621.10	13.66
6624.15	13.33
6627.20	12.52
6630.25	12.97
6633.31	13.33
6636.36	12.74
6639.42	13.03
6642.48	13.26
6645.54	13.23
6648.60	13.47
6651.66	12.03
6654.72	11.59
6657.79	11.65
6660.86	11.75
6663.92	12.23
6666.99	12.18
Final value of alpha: 6414.02 angstrom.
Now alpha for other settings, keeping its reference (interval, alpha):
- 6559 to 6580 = 6563.42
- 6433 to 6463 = 6440.66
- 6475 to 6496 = 6494.27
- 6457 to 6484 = 6464.43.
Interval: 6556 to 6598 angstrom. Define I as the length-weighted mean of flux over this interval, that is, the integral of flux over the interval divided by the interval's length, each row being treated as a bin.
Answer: 13.99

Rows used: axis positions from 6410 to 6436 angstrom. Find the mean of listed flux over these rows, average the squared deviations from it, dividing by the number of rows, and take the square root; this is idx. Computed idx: 0.3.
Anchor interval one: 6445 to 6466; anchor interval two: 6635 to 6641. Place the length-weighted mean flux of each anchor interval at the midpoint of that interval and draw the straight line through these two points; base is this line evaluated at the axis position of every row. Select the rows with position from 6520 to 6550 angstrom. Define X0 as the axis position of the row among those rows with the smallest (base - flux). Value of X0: 6539.28 angstrom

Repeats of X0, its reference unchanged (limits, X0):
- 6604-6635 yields 6615.00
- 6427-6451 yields 6446.59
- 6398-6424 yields 6411.06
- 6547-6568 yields 6566.44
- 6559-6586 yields 6566.44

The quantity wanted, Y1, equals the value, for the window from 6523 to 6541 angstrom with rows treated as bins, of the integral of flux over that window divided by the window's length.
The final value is 15.0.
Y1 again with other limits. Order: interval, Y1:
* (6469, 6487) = 13.7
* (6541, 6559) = 14.4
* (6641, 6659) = 12.6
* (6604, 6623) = 13.9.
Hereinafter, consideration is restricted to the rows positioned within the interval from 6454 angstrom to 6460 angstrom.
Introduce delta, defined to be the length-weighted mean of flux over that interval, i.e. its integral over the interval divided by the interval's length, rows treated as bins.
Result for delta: 13.7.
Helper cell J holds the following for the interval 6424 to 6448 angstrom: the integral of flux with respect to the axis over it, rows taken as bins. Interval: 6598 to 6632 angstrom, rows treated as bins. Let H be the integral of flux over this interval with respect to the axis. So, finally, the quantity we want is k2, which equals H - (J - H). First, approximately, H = 465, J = 305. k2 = 626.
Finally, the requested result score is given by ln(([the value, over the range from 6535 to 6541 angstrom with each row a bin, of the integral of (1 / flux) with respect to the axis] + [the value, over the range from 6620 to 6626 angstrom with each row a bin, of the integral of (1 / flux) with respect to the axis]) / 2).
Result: -0.88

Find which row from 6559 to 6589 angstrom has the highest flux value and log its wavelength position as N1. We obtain 6566.44 angstrom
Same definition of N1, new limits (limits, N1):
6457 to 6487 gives 6479.33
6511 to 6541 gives 6539.28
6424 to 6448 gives 6446.59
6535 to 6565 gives 6539.28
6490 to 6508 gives 6491.28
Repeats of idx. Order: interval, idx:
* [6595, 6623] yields 0.2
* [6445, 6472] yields 1.0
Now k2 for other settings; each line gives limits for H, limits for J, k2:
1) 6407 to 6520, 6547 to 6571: 2623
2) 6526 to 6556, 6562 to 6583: 601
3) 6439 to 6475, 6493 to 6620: -856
